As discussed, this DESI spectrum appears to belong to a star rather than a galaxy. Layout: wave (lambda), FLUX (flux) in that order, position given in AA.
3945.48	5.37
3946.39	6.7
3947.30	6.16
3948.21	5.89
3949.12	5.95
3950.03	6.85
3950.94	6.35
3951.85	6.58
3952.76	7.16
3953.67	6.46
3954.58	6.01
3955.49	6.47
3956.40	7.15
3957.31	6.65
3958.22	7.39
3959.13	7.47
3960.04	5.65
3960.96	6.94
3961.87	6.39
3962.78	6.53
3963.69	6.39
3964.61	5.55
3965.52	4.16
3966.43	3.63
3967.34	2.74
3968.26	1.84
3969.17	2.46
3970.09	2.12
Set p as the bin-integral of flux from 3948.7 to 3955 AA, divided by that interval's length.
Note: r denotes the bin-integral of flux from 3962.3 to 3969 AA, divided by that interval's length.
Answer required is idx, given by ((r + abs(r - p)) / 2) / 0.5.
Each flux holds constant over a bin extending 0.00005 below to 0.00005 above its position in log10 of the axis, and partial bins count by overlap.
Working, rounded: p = 6.49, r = 4.33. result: 6.5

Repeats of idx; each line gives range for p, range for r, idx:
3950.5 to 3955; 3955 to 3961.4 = 7.1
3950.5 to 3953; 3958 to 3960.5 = 6.9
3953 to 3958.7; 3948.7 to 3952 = 6.7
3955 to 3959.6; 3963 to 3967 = 7.0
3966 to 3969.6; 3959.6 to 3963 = 10.1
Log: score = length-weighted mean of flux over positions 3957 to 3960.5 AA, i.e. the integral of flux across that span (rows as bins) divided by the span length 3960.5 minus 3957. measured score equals 6.80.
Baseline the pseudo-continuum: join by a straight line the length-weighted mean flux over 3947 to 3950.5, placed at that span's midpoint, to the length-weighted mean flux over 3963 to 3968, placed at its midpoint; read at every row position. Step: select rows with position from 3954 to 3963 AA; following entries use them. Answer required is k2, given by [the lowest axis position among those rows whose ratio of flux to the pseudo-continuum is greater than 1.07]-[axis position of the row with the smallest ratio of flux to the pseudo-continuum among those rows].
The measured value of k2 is 0.0 AA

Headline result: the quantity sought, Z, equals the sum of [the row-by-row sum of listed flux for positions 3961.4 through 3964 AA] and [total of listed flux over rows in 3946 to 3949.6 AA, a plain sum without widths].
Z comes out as 44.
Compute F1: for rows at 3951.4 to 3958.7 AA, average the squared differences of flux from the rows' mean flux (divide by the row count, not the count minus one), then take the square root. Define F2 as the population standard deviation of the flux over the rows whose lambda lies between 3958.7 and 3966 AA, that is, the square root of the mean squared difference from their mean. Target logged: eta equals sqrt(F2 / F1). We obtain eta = 1.48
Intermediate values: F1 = 0.43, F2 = 0.95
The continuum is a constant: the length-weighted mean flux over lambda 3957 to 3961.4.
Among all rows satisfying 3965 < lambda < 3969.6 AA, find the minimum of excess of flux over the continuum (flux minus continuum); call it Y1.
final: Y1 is -4.98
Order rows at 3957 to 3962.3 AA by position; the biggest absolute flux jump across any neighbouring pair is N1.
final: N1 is 1.8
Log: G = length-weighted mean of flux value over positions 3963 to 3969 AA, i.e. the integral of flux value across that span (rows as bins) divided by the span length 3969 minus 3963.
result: 4.1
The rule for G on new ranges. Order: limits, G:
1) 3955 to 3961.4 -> 6.8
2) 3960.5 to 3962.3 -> 6.7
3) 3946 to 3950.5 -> 6.3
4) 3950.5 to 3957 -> 6.6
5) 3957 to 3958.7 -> 7.1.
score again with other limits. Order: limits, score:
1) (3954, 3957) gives 6.55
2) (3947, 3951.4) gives 6.24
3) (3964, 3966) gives 4.95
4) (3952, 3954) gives 6.80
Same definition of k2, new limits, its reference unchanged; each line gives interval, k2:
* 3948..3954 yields 1.8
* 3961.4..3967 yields -4.6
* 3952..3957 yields -1.8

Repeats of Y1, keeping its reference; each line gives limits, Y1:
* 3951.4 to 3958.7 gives -0.81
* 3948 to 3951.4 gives -0.93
